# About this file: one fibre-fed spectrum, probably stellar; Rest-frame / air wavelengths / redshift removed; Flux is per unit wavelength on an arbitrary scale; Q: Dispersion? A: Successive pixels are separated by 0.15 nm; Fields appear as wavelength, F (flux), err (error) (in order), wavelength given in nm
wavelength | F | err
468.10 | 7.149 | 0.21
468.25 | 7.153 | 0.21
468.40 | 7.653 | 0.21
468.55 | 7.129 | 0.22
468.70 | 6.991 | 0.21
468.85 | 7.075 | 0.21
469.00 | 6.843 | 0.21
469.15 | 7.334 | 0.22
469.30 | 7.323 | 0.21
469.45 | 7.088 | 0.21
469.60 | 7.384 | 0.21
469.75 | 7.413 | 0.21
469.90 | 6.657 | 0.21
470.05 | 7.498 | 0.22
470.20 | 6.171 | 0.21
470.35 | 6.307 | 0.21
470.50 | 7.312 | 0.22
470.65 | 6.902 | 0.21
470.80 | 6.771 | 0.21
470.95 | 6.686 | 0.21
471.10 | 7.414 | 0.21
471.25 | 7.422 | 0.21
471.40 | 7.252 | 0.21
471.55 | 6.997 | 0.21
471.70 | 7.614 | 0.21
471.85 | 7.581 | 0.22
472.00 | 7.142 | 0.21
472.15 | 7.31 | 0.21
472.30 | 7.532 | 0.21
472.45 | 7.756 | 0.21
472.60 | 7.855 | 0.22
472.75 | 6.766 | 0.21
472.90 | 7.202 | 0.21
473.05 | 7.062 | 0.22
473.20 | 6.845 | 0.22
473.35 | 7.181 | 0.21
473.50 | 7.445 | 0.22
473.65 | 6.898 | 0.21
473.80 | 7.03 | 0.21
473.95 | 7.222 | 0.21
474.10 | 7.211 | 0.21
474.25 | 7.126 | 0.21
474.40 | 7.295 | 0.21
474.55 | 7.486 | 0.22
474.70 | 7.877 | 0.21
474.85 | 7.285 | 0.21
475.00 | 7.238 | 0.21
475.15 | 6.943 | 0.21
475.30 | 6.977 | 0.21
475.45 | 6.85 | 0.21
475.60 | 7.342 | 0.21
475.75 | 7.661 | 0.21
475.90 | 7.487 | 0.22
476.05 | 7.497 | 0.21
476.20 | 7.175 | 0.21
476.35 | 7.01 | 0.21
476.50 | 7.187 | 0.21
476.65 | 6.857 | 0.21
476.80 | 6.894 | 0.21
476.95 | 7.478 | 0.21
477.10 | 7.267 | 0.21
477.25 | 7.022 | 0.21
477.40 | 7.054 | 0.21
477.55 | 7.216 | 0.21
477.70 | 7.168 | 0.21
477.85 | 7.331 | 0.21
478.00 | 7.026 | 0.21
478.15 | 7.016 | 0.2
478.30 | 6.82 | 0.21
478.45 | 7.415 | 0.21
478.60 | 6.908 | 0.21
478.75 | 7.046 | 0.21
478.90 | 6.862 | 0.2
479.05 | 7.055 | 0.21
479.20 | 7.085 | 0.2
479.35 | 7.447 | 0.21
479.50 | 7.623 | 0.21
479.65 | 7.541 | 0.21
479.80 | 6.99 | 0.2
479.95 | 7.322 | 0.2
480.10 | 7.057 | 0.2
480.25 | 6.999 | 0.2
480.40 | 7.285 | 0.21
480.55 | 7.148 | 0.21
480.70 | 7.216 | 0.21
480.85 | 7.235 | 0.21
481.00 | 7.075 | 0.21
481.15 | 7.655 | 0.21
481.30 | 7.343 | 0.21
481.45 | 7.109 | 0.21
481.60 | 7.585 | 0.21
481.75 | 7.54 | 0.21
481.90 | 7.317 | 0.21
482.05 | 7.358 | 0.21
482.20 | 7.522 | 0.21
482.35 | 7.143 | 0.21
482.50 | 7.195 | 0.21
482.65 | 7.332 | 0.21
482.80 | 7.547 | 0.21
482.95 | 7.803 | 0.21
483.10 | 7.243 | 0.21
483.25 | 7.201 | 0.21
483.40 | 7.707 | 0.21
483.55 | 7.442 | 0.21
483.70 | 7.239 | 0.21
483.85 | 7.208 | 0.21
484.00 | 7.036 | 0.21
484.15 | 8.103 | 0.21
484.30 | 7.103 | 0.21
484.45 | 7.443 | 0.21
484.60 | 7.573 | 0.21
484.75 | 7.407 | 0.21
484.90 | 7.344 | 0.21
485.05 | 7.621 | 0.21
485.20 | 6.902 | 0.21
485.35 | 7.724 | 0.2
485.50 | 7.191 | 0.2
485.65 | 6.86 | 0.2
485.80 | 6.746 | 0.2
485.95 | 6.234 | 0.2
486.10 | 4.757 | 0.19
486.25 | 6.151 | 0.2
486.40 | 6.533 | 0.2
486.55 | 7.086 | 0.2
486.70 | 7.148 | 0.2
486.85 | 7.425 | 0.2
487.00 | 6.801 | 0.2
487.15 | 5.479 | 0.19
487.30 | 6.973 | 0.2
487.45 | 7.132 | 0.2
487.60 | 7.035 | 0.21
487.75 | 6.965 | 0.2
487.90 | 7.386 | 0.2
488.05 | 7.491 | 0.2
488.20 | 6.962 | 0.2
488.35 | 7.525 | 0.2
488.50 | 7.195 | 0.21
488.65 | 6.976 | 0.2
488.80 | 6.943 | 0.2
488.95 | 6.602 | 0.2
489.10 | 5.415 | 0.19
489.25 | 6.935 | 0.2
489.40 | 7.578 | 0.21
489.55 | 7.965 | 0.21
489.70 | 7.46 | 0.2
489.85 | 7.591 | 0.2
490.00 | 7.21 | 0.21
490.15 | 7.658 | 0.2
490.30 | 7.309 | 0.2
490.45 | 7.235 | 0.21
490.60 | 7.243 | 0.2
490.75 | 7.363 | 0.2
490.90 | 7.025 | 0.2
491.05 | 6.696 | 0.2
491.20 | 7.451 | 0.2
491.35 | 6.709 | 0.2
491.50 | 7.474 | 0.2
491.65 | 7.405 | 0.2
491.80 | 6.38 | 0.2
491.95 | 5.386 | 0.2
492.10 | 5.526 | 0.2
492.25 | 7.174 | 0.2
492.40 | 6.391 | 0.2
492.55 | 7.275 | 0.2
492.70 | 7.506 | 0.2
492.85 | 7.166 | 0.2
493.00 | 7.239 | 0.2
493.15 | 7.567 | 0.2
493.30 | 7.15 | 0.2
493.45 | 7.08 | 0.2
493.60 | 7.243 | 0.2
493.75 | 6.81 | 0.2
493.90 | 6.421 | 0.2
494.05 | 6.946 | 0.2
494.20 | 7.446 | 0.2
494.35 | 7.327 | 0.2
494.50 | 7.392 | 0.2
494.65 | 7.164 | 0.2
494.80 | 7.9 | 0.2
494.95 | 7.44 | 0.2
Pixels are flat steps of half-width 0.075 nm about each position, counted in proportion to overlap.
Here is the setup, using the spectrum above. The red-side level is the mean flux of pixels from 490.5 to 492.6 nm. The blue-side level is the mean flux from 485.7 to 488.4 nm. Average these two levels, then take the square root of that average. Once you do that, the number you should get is 2.61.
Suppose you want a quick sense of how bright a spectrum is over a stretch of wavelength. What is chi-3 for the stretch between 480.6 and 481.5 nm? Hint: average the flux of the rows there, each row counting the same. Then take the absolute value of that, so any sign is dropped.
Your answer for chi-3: 7.27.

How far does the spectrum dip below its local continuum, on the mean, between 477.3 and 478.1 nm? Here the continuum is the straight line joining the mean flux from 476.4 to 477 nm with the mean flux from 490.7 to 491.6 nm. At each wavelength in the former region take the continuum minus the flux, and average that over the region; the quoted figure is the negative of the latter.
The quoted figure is 0.1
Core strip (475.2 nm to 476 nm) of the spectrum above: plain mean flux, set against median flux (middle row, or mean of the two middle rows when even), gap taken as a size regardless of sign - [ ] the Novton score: 0.08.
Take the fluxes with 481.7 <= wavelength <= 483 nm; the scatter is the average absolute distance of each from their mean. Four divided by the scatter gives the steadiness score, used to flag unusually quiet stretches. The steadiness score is 24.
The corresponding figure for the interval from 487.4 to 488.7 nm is 21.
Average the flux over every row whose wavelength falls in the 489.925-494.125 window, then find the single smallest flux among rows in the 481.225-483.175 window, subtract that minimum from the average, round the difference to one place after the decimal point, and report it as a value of -0.1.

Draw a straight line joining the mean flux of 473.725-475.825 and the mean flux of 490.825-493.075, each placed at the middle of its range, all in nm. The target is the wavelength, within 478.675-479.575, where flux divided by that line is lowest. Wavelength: 478.90 nm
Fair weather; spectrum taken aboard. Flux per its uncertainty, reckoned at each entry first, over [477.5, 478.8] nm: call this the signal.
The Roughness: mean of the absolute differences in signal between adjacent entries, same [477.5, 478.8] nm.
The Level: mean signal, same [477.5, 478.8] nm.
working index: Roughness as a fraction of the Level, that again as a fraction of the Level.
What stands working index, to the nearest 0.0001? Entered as 0.0014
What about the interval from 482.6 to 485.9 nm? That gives 0.0015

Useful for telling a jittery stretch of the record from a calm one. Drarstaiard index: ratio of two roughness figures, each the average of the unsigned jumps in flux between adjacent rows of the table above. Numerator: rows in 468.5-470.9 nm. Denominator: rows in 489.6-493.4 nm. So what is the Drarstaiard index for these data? 0.86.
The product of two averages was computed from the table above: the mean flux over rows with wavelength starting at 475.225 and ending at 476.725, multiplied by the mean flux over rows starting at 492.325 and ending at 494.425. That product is 51.2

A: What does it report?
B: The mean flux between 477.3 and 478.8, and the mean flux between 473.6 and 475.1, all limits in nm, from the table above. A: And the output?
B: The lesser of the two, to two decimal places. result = 7.10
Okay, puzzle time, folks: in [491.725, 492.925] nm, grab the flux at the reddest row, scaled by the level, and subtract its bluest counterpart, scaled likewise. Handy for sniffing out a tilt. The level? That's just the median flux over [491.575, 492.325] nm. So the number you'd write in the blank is 0.12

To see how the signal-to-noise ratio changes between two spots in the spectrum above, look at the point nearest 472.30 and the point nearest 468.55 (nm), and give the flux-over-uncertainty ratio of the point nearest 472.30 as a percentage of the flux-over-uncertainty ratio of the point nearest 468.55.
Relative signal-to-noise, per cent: 111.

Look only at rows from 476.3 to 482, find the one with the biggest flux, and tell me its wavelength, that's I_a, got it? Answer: 481.15 nm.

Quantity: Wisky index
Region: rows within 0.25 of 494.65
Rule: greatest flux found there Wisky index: 7.9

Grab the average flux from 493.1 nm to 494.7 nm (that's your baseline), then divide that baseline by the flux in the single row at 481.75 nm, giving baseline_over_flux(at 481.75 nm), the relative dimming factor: 0.95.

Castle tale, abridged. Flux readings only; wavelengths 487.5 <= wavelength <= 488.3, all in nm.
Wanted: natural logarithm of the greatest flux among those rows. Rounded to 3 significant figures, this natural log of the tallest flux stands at 2.01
